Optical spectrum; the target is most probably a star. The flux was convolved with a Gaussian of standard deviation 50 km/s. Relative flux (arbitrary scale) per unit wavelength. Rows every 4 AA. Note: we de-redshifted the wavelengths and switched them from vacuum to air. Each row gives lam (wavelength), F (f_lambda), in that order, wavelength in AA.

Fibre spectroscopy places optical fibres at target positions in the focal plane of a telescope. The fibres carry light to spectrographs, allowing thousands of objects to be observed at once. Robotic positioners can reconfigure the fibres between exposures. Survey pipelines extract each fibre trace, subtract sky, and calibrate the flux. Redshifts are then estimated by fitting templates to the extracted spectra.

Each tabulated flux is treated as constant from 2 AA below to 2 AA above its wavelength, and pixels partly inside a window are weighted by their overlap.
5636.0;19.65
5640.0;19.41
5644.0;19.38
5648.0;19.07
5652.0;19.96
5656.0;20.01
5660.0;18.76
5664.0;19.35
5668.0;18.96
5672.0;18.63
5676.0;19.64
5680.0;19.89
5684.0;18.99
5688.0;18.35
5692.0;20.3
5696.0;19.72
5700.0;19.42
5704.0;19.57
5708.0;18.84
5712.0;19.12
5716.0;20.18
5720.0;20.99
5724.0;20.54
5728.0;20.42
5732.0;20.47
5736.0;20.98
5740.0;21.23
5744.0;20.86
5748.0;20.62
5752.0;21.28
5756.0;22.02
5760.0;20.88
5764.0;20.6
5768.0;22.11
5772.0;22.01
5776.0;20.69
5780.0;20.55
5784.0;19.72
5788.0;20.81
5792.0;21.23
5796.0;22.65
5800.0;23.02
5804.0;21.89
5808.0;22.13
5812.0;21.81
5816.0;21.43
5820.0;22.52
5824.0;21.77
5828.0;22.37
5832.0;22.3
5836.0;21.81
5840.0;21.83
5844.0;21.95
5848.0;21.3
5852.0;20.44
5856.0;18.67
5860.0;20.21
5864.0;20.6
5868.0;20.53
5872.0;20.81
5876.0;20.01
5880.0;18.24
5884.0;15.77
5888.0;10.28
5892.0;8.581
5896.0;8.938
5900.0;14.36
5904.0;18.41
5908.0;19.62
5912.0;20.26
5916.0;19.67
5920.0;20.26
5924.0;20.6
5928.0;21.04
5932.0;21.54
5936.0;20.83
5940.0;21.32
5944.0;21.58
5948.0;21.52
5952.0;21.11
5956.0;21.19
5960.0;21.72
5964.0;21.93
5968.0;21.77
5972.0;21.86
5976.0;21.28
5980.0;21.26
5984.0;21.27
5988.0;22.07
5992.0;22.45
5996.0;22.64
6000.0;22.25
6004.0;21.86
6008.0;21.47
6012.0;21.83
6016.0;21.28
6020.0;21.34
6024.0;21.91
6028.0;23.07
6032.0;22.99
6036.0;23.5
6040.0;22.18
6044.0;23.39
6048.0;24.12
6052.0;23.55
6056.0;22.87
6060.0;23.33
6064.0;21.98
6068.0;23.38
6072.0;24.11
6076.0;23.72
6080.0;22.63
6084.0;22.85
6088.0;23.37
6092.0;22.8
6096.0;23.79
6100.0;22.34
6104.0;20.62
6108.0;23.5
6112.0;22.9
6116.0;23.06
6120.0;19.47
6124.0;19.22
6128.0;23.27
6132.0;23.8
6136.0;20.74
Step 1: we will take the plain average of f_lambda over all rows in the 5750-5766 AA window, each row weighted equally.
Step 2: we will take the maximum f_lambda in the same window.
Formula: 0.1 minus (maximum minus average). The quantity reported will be -0.7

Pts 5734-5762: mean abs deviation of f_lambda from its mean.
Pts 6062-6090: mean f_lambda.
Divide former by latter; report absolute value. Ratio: 0.014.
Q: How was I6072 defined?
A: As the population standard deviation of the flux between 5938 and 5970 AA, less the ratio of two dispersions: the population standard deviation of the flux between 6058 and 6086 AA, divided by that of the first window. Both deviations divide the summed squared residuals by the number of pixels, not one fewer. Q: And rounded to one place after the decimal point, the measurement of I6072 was -2.2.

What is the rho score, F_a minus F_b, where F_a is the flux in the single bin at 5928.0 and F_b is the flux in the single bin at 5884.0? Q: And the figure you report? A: 5.3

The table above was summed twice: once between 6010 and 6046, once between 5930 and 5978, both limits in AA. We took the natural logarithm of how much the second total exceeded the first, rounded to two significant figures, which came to 4.0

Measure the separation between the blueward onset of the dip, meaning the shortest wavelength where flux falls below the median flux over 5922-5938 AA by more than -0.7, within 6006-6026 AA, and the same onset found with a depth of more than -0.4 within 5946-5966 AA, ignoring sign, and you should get 56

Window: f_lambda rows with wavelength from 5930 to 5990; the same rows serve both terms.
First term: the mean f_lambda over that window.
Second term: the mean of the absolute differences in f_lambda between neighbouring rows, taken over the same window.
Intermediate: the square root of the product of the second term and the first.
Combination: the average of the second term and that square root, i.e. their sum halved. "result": 1.5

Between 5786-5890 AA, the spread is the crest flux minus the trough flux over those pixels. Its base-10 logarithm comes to 1.1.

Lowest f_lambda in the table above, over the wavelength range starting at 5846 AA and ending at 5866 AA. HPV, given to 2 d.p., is 18.67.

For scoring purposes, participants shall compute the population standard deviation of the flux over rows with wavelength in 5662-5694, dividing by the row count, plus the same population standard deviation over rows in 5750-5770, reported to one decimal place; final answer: 1.2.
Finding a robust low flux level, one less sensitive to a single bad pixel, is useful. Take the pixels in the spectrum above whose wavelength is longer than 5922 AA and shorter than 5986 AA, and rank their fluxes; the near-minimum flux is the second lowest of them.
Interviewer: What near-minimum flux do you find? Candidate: 20.83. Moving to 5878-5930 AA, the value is 8.938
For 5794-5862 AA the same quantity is 20.21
